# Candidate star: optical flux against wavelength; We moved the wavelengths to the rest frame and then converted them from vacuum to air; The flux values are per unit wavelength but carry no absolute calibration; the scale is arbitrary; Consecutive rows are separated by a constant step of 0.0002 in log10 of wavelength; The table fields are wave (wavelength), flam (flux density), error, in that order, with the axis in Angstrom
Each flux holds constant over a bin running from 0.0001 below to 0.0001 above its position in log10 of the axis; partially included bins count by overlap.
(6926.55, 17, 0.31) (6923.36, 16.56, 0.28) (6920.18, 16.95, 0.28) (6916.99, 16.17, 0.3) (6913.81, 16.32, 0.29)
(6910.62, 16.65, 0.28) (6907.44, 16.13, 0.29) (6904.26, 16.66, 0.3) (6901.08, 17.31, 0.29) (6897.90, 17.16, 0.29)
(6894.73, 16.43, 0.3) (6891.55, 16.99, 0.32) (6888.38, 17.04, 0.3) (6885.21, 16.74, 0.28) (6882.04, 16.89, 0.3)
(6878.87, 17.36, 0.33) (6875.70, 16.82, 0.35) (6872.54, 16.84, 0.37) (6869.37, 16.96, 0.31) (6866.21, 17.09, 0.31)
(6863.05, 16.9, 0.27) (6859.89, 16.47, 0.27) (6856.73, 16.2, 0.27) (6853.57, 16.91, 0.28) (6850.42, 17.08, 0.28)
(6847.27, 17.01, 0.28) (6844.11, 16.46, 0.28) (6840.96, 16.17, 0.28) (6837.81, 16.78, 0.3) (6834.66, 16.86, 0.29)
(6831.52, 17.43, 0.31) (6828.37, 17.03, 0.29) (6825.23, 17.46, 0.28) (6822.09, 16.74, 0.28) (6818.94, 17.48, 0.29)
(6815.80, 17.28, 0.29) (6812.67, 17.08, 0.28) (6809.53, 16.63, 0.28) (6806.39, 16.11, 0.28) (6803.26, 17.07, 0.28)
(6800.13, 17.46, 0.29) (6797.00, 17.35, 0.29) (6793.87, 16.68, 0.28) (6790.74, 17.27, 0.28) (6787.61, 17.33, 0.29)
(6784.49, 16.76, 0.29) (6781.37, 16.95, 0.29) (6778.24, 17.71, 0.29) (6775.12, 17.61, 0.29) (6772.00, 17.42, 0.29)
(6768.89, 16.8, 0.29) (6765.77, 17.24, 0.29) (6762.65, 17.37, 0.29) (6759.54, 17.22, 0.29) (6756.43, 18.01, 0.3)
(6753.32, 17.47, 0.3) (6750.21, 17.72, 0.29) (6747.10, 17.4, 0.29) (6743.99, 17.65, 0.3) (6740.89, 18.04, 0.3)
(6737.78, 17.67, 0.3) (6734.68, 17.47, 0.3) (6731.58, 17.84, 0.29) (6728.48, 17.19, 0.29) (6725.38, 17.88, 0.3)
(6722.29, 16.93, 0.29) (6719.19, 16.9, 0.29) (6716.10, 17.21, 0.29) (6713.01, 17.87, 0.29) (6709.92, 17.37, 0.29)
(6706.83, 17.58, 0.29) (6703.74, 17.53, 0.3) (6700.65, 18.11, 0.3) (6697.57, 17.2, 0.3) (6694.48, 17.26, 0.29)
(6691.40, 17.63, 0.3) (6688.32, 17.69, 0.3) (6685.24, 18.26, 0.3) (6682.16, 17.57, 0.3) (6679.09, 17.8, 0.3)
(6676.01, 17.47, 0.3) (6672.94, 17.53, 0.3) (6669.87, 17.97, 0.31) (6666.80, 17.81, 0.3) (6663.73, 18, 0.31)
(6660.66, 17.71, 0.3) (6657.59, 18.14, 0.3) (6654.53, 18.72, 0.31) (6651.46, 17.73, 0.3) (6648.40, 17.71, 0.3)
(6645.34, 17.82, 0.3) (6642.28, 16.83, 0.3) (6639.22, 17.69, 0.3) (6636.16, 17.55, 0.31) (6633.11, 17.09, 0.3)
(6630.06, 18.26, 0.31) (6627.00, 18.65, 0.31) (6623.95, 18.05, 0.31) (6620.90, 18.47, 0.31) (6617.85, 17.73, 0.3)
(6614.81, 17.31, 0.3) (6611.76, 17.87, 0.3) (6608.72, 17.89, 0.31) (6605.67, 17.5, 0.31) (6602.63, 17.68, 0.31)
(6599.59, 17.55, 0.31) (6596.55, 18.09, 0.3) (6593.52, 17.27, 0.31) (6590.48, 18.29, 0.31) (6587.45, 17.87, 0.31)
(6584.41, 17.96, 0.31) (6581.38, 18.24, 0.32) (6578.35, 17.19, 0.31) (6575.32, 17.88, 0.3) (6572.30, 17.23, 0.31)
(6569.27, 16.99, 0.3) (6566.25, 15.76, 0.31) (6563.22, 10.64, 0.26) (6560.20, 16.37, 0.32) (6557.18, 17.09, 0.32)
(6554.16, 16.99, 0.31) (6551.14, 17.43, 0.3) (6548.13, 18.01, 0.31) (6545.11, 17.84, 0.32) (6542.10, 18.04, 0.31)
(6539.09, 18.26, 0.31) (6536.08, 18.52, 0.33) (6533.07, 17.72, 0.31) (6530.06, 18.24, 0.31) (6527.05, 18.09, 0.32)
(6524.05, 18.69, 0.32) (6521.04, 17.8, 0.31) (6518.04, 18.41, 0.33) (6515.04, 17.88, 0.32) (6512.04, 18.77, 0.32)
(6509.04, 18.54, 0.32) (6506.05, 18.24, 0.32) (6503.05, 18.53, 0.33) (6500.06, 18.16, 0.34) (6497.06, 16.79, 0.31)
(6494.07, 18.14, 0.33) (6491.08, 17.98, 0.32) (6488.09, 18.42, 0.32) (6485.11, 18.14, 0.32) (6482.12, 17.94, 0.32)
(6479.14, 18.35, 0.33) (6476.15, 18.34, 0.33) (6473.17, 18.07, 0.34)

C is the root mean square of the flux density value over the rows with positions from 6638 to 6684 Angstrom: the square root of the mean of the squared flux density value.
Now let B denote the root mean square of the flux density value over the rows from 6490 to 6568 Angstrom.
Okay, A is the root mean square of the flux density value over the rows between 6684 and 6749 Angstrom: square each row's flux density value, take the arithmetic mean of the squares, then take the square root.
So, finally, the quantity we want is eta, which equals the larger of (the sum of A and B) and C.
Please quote 35.2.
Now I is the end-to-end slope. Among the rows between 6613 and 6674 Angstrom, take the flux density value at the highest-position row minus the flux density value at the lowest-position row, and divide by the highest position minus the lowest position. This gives 0.004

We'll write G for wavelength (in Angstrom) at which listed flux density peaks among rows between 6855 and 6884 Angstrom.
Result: 6878.87 Angstrom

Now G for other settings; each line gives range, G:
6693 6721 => 6700.65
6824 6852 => 6825.23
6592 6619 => 6596.55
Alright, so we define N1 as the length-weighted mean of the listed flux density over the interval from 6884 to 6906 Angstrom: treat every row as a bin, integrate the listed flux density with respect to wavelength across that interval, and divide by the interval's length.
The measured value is 16.9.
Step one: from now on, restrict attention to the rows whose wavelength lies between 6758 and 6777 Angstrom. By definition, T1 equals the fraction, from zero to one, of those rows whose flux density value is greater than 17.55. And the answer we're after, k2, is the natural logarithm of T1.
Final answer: -1.79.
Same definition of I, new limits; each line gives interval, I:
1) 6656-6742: -0.001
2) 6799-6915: -0.010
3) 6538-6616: -0.013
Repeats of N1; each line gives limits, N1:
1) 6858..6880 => 16.9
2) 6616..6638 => 18.0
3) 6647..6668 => 18.0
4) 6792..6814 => 16.9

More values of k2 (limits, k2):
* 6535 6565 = -0.69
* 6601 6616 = -0.51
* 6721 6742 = -0.56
